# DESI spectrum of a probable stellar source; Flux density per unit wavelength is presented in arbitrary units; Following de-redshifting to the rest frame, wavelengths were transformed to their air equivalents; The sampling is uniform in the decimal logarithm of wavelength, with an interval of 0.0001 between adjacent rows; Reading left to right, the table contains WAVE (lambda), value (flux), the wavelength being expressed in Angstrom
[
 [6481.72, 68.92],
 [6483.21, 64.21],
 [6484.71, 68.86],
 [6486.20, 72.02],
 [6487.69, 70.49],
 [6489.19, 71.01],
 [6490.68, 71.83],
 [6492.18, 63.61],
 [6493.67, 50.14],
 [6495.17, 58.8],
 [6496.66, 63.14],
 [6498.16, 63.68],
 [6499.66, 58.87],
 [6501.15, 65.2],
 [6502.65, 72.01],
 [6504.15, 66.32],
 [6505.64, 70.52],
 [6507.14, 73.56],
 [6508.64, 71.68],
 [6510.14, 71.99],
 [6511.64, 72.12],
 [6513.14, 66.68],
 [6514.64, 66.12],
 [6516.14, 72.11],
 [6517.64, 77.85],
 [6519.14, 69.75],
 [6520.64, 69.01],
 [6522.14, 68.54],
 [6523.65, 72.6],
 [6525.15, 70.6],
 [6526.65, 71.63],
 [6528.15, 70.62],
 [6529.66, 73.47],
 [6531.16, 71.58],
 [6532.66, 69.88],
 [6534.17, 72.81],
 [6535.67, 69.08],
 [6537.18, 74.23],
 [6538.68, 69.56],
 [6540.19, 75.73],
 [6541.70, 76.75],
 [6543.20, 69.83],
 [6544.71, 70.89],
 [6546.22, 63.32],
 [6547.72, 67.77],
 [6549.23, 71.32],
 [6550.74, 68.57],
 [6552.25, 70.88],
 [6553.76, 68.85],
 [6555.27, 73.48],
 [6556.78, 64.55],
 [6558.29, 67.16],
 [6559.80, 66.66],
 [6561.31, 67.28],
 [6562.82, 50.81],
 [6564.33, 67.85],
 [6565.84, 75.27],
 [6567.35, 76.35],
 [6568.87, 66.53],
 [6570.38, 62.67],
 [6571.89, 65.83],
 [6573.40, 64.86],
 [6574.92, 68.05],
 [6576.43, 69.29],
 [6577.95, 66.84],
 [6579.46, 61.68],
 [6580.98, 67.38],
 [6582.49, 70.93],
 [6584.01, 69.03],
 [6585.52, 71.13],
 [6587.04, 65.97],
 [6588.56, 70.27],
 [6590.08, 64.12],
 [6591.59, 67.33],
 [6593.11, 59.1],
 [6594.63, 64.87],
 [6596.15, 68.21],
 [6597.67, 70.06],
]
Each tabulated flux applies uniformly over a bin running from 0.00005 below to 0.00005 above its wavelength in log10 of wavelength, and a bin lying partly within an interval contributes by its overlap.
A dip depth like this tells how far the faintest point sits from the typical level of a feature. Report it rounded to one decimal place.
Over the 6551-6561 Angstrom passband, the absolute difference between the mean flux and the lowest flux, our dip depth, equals 4.0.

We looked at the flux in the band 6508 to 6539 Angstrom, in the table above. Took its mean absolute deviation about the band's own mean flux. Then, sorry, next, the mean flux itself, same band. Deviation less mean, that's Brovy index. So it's -69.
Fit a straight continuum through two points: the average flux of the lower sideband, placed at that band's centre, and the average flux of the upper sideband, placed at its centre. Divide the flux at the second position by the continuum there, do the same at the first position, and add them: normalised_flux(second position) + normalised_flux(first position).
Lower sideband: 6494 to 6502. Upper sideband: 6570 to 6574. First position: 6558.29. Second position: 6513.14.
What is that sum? 2.12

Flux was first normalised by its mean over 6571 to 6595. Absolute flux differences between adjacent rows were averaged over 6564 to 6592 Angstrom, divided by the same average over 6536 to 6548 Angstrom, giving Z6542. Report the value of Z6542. 0.86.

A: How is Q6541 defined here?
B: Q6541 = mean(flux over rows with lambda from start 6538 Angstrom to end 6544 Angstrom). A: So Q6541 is 73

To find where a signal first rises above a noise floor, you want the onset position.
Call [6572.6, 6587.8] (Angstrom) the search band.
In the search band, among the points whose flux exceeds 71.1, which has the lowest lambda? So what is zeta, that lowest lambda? 6585.52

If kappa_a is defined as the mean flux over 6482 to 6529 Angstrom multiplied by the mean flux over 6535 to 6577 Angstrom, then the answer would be 4688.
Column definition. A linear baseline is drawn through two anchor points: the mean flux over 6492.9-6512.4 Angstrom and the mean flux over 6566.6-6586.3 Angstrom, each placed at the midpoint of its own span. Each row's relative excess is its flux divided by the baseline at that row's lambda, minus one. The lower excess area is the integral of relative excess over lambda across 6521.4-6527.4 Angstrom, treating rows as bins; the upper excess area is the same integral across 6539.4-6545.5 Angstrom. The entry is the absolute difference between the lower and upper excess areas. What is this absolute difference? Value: 0.18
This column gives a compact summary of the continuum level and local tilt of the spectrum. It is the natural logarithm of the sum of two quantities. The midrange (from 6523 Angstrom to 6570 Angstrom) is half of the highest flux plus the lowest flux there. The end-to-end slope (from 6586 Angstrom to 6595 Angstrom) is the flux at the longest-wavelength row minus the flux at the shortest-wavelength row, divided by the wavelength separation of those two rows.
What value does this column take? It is 4.15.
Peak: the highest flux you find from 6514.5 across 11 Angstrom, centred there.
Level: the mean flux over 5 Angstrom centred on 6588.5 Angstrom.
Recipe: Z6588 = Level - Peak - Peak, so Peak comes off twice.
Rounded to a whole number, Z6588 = -89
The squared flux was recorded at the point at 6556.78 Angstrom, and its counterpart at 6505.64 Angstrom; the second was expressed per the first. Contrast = 1.19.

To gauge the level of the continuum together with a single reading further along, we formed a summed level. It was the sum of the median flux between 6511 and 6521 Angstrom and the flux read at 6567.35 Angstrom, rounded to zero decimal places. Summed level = 146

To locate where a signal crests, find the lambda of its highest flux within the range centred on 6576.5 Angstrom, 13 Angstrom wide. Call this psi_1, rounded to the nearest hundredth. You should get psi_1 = 6582.49 Angstrom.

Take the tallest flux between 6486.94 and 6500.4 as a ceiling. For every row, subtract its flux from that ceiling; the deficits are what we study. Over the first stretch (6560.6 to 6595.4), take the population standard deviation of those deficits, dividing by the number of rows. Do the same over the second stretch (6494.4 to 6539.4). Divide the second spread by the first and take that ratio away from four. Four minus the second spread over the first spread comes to 3.2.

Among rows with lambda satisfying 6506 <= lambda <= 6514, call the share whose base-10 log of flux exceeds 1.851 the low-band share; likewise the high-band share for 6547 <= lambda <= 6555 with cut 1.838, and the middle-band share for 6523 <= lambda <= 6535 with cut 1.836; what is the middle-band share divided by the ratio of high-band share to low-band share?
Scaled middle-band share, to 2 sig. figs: 2.0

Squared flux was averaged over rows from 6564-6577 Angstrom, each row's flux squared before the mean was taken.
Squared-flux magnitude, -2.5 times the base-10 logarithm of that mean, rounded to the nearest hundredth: -9.18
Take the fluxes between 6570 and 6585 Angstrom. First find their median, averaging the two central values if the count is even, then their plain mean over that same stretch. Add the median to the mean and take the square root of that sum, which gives 11.6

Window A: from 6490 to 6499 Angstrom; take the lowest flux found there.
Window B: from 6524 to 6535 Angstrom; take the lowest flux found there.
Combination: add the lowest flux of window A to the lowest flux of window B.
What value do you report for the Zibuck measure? 120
